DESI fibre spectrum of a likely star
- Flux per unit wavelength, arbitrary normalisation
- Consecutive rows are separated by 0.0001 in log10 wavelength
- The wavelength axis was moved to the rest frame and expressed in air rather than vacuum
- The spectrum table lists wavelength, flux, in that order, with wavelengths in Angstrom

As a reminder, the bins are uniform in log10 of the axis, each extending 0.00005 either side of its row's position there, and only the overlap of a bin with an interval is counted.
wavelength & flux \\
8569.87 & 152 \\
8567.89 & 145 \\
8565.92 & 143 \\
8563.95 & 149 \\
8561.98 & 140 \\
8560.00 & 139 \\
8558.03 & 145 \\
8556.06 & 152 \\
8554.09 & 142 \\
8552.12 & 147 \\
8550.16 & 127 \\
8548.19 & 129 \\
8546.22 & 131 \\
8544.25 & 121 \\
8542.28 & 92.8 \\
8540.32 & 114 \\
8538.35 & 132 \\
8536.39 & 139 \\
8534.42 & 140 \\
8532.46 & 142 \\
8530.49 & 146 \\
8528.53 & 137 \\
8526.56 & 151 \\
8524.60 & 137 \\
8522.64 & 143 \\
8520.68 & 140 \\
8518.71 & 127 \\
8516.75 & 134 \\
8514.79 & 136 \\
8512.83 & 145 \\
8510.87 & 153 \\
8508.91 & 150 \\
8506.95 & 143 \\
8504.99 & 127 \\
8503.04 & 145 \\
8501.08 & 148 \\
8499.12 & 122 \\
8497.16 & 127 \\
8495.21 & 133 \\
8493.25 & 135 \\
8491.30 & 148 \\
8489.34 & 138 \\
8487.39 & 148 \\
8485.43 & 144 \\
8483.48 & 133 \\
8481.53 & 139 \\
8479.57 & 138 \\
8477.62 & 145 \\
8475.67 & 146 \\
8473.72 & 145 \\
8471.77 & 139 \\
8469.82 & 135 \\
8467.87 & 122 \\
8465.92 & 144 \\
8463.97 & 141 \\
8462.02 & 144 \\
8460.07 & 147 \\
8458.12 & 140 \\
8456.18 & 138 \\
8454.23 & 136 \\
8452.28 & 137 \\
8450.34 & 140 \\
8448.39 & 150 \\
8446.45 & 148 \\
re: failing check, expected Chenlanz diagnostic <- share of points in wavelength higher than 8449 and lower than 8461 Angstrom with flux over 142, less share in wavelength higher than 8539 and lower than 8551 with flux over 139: 0.2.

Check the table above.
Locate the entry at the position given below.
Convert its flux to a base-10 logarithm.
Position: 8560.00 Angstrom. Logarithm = 2.14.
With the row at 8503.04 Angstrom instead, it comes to 2.16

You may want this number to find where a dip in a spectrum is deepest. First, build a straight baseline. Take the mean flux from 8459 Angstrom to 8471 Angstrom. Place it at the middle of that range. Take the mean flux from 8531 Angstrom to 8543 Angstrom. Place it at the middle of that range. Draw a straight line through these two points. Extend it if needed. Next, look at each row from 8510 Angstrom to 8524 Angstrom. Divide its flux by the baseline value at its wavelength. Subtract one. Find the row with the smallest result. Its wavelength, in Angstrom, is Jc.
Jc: 8518.71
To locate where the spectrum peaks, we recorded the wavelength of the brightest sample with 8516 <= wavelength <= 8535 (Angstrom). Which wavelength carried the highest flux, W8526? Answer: 8526.56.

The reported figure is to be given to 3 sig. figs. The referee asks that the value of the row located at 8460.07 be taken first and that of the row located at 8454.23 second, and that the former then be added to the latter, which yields 283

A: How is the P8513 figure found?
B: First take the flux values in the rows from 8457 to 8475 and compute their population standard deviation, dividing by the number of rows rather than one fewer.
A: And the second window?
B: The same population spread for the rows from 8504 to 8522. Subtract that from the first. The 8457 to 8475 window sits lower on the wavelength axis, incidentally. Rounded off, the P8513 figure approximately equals -1.6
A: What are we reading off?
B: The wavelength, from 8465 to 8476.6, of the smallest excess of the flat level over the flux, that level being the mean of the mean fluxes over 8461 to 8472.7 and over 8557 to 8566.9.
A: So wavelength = 8475.67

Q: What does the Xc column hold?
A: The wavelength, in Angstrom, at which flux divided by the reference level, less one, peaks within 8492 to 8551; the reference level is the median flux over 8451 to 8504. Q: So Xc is 8510.87 Angstrom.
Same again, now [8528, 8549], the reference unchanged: 8530.49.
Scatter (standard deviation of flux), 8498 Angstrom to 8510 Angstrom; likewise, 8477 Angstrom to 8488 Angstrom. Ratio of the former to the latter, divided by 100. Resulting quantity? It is 0.021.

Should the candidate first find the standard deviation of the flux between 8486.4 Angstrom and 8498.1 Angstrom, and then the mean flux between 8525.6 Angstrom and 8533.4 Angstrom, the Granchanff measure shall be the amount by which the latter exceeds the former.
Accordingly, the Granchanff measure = 136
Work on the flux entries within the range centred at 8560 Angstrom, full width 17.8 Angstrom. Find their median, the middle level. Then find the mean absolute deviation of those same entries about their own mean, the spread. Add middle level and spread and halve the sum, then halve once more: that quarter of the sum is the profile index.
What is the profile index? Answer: 37.1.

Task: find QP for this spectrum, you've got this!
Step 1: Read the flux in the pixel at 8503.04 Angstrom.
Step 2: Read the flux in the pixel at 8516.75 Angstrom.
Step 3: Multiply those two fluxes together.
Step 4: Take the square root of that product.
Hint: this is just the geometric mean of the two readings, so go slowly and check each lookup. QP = 139.4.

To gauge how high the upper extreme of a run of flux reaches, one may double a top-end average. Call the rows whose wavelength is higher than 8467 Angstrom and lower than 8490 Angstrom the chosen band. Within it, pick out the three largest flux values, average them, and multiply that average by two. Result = 293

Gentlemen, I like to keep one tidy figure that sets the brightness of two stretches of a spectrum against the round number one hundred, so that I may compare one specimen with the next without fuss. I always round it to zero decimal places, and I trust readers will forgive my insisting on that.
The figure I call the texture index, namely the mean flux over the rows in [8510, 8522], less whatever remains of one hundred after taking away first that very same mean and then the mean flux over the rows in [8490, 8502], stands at 314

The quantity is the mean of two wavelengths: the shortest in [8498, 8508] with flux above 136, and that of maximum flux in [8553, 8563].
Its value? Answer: 8528.6 Angstrom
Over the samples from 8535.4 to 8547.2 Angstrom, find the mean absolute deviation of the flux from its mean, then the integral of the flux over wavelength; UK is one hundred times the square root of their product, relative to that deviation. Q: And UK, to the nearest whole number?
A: 1077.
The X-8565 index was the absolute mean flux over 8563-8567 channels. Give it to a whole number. 146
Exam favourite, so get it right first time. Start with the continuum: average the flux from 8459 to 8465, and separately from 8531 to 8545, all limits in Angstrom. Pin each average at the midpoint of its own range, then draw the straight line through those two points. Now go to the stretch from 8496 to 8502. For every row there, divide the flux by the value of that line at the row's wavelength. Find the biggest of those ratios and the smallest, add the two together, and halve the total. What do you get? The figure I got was 1.00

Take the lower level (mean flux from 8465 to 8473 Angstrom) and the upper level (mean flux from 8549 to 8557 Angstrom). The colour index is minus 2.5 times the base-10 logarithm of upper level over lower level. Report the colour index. -0.05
